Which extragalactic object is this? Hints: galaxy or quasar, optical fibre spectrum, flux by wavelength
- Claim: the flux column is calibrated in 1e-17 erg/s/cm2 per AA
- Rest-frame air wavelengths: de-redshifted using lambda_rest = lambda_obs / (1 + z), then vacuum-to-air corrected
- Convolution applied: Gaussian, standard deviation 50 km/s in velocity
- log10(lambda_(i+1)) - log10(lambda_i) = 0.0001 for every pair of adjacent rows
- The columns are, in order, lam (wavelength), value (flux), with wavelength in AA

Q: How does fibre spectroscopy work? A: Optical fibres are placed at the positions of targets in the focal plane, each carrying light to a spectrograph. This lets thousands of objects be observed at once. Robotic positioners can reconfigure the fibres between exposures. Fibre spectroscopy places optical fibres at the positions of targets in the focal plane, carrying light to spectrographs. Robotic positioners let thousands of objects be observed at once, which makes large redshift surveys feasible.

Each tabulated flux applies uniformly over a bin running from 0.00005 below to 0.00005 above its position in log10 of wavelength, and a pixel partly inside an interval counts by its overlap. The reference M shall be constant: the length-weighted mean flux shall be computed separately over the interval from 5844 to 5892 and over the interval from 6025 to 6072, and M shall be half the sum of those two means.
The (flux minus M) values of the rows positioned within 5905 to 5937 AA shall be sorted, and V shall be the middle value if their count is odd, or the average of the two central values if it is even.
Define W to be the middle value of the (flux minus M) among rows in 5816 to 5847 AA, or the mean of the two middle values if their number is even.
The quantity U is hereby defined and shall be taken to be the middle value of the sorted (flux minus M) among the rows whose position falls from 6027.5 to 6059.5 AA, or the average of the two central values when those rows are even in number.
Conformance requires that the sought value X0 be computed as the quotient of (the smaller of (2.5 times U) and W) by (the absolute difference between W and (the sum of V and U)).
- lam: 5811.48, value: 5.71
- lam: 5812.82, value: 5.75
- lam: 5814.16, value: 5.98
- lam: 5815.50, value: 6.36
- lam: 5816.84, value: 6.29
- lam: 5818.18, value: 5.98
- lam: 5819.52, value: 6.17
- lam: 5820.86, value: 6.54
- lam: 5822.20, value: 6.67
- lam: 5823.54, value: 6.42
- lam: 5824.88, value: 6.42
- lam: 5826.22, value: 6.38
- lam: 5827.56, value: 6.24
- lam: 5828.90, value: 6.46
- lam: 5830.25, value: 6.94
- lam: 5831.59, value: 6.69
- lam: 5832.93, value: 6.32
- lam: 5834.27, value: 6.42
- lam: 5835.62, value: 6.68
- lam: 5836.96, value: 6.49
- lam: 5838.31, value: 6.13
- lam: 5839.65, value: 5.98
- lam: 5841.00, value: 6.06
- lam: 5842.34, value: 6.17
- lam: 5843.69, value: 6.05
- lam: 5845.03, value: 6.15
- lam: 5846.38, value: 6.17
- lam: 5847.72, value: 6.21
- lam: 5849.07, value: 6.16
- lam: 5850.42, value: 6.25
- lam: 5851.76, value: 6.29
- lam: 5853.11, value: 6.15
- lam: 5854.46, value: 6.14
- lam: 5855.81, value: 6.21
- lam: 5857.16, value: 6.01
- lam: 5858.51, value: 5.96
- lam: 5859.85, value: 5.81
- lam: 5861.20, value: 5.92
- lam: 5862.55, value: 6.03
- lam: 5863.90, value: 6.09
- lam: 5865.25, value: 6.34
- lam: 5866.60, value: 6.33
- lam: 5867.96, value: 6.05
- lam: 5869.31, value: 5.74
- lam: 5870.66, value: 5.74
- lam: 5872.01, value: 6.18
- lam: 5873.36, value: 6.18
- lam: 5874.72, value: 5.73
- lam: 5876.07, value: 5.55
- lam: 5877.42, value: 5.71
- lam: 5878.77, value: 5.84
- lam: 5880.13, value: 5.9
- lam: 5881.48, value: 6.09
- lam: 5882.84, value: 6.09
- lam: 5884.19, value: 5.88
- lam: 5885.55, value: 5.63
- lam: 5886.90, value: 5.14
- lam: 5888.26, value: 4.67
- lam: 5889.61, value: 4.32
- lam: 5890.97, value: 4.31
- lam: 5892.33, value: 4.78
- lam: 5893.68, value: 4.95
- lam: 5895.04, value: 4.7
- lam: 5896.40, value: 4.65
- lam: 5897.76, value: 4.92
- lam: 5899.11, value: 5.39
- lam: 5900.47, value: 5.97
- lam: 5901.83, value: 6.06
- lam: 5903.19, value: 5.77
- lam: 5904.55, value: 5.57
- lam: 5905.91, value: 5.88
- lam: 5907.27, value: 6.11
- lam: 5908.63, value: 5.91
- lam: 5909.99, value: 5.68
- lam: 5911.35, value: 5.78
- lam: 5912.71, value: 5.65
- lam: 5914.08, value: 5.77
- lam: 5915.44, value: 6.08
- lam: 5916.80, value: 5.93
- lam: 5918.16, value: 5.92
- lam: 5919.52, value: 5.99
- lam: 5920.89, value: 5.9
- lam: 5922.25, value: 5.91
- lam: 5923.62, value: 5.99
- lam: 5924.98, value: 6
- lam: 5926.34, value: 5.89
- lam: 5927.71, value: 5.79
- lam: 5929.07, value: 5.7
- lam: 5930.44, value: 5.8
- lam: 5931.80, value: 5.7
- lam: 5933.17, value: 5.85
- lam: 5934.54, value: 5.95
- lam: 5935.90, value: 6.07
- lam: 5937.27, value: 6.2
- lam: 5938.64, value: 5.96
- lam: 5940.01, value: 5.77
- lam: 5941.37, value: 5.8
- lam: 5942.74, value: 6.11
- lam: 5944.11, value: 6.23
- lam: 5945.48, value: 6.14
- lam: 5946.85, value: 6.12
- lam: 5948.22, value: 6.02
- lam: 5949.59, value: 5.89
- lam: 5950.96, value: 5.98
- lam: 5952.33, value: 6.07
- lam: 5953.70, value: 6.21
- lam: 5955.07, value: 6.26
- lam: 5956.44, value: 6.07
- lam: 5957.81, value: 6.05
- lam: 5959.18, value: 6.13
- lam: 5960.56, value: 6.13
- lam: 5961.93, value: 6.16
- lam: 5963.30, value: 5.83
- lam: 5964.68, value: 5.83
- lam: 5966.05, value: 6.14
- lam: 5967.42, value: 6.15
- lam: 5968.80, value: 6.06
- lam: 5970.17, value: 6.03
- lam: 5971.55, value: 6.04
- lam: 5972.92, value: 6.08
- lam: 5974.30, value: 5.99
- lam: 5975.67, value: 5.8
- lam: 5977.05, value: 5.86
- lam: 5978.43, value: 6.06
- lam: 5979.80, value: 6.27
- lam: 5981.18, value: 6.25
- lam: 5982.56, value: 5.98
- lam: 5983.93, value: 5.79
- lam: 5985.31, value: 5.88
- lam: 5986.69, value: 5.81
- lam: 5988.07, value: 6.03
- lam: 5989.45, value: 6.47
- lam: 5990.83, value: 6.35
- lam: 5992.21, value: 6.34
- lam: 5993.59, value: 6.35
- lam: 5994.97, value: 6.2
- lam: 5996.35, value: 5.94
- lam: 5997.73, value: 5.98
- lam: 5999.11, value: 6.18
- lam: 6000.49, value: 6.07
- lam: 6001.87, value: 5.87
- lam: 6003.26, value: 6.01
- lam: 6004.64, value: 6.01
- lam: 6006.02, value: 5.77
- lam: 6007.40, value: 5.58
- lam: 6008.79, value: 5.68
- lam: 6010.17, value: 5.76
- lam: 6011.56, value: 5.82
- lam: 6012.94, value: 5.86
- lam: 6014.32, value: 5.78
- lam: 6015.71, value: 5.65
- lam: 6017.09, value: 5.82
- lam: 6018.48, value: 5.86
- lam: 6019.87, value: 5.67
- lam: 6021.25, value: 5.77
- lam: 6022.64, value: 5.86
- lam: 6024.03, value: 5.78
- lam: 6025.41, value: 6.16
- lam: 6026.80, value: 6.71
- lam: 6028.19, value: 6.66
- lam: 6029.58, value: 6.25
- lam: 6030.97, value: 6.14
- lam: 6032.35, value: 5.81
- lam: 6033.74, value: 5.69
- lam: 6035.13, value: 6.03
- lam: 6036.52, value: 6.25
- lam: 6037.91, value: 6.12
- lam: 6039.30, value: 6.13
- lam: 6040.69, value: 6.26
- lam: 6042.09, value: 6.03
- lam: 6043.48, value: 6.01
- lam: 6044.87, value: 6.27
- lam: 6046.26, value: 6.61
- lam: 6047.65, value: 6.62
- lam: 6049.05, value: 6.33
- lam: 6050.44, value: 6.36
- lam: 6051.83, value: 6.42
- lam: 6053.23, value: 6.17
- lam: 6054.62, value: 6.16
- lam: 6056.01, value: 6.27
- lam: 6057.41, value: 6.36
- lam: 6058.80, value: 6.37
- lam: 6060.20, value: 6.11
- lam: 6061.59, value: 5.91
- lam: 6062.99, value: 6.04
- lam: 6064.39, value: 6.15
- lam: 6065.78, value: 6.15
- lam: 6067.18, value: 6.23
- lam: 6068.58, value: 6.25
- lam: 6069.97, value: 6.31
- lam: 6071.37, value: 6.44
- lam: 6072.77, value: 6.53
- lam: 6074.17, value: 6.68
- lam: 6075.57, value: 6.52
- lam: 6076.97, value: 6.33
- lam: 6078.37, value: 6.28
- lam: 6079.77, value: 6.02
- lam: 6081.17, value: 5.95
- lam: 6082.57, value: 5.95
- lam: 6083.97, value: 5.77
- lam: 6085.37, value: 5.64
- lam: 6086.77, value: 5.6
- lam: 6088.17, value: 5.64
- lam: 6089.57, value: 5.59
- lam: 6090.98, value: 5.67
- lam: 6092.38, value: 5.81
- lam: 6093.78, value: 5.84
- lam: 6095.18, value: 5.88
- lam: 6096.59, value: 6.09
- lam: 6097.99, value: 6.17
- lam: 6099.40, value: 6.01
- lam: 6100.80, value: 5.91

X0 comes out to 1.3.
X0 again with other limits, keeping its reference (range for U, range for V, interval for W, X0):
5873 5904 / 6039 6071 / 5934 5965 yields -4.5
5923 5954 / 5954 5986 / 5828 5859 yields -0.9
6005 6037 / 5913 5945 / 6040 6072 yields -1.0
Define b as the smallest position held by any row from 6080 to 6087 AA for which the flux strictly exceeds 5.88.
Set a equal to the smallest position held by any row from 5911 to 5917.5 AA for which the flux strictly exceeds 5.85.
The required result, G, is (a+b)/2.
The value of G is 5998.3 AA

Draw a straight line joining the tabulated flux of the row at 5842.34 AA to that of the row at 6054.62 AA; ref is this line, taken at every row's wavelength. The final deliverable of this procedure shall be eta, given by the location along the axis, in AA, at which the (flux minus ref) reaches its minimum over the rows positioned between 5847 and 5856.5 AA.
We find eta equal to 5854.46 AA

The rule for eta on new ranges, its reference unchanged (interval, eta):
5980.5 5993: 5983.93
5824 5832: 5827.56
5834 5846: 5839.65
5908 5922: 5912.71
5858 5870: 5869.31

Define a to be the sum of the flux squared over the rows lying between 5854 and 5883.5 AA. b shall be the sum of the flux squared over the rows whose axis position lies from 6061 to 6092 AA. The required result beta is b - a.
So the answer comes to 26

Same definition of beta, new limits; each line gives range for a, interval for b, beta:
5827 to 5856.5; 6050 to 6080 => -4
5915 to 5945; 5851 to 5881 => 17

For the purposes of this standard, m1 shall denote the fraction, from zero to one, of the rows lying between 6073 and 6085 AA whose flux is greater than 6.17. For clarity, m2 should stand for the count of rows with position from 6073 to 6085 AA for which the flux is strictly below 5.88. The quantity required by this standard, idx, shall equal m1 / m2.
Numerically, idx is 0.50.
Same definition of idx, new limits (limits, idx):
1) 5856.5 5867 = 0.25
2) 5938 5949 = 0.06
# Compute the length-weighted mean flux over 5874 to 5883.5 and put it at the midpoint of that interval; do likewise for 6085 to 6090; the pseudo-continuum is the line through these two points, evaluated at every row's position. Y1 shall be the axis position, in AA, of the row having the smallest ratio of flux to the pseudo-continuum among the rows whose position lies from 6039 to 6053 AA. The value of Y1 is 6043.48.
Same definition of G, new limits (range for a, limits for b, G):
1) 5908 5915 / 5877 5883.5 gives 5894.4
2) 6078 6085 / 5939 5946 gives 6010.6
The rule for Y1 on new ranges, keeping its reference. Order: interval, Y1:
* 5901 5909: 5904.55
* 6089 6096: 6089.57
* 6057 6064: 6061.59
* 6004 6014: 6007.40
